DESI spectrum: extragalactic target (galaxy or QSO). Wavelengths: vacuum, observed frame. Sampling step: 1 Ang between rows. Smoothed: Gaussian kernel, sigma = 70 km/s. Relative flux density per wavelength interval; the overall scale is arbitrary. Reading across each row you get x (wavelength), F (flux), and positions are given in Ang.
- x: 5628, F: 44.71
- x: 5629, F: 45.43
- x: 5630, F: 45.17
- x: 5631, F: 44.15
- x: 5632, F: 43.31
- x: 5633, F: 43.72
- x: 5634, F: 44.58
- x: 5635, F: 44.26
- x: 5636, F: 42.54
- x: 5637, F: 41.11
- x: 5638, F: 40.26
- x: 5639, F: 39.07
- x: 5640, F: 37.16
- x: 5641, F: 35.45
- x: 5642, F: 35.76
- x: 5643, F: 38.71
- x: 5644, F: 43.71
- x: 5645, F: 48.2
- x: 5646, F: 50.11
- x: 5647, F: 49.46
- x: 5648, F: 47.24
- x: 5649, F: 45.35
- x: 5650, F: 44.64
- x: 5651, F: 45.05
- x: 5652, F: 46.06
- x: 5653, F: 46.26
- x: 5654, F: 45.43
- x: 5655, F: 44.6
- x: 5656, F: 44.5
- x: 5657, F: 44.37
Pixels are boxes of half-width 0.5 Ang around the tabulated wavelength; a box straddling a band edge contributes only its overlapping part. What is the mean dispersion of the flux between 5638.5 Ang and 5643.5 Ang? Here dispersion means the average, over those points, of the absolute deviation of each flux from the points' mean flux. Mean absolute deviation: 1.3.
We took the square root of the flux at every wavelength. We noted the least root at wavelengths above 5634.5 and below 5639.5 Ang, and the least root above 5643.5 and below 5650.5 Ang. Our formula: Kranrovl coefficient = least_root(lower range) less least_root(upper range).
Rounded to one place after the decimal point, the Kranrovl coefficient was -0.4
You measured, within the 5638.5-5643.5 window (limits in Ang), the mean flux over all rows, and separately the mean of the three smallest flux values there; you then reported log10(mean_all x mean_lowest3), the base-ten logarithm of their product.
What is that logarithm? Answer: 3.129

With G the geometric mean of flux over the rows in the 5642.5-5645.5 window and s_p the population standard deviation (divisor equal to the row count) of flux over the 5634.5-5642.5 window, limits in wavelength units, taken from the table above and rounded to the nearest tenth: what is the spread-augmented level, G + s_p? 46.3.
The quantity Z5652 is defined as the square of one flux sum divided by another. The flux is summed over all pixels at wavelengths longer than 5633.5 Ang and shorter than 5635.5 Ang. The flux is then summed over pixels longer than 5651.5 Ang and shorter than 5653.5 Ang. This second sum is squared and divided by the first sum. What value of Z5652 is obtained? 96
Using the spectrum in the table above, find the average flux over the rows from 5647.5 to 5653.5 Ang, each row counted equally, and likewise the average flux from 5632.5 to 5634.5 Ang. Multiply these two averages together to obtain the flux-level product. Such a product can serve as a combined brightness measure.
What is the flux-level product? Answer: 2021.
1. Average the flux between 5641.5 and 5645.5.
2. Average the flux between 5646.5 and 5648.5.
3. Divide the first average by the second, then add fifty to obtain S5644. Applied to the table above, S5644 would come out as 50.9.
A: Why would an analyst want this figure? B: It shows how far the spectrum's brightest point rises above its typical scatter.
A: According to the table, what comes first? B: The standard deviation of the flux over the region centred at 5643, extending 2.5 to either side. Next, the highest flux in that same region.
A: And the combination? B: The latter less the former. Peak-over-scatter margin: 43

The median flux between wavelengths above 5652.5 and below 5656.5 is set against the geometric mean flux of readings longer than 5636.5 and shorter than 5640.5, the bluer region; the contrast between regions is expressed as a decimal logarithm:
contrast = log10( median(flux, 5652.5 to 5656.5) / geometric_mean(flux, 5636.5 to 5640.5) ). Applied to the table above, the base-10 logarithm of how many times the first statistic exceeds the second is 0.06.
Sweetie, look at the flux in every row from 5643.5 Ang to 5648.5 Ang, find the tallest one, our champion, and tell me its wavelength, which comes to 5646 Ang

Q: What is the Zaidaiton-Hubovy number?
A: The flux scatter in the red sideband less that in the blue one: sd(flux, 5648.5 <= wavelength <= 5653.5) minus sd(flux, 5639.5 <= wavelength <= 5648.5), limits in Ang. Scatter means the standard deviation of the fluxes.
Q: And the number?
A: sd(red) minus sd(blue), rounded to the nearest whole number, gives -5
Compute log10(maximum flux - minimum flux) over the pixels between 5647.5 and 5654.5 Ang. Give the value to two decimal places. 0.41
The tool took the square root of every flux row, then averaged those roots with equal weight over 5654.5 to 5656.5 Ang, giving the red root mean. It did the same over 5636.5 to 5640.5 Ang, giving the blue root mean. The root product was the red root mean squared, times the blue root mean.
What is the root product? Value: 280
